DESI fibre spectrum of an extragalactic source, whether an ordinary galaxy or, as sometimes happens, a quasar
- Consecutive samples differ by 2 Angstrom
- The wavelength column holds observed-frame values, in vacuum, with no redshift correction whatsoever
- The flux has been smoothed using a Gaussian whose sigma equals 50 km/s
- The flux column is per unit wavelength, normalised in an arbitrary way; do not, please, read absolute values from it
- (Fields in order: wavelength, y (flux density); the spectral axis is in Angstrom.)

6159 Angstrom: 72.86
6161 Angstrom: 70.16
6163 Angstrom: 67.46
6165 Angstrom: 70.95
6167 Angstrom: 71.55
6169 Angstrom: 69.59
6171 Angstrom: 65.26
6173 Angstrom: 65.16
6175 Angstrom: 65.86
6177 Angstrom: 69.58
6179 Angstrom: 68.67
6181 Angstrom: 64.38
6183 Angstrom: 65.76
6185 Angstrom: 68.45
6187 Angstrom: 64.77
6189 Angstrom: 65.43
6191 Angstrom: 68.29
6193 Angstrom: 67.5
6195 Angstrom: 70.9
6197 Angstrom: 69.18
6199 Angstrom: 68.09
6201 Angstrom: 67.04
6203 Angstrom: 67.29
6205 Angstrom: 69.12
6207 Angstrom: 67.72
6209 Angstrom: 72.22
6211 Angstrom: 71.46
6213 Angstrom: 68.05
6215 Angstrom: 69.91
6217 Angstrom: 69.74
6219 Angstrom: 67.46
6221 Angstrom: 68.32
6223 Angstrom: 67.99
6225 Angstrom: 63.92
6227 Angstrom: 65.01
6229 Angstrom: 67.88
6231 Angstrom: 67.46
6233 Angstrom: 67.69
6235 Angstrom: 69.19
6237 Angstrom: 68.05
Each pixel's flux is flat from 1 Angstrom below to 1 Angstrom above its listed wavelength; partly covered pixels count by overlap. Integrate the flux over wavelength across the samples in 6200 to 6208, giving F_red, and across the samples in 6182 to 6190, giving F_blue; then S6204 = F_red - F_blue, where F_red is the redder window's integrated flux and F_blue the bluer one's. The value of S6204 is 14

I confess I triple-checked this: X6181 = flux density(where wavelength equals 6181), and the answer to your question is 64.38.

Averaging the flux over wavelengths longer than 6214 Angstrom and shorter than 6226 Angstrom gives 67.9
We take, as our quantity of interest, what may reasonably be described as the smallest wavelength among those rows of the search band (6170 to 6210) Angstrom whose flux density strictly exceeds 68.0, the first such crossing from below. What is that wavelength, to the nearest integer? 6177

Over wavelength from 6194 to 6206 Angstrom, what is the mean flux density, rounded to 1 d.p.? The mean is 68.6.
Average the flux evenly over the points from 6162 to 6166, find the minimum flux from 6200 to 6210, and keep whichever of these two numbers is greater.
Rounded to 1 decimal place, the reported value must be 69.2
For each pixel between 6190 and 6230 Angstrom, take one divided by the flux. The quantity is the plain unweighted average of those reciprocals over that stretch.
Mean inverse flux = 0.0146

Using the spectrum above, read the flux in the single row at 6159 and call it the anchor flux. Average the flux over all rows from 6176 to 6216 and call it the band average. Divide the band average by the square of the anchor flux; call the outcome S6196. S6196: 0.0128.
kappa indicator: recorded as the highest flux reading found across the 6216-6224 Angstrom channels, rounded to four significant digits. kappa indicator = 69.74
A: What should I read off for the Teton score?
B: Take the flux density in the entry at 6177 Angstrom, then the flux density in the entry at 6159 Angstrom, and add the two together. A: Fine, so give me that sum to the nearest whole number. 142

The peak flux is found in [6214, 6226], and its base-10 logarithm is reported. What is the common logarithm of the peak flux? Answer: 1.845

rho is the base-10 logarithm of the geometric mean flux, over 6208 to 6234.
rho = 1.83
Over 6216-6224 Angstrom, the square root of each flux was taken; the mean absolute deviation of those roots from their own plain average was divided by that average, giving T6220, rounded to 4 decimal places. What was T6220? 0.0050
